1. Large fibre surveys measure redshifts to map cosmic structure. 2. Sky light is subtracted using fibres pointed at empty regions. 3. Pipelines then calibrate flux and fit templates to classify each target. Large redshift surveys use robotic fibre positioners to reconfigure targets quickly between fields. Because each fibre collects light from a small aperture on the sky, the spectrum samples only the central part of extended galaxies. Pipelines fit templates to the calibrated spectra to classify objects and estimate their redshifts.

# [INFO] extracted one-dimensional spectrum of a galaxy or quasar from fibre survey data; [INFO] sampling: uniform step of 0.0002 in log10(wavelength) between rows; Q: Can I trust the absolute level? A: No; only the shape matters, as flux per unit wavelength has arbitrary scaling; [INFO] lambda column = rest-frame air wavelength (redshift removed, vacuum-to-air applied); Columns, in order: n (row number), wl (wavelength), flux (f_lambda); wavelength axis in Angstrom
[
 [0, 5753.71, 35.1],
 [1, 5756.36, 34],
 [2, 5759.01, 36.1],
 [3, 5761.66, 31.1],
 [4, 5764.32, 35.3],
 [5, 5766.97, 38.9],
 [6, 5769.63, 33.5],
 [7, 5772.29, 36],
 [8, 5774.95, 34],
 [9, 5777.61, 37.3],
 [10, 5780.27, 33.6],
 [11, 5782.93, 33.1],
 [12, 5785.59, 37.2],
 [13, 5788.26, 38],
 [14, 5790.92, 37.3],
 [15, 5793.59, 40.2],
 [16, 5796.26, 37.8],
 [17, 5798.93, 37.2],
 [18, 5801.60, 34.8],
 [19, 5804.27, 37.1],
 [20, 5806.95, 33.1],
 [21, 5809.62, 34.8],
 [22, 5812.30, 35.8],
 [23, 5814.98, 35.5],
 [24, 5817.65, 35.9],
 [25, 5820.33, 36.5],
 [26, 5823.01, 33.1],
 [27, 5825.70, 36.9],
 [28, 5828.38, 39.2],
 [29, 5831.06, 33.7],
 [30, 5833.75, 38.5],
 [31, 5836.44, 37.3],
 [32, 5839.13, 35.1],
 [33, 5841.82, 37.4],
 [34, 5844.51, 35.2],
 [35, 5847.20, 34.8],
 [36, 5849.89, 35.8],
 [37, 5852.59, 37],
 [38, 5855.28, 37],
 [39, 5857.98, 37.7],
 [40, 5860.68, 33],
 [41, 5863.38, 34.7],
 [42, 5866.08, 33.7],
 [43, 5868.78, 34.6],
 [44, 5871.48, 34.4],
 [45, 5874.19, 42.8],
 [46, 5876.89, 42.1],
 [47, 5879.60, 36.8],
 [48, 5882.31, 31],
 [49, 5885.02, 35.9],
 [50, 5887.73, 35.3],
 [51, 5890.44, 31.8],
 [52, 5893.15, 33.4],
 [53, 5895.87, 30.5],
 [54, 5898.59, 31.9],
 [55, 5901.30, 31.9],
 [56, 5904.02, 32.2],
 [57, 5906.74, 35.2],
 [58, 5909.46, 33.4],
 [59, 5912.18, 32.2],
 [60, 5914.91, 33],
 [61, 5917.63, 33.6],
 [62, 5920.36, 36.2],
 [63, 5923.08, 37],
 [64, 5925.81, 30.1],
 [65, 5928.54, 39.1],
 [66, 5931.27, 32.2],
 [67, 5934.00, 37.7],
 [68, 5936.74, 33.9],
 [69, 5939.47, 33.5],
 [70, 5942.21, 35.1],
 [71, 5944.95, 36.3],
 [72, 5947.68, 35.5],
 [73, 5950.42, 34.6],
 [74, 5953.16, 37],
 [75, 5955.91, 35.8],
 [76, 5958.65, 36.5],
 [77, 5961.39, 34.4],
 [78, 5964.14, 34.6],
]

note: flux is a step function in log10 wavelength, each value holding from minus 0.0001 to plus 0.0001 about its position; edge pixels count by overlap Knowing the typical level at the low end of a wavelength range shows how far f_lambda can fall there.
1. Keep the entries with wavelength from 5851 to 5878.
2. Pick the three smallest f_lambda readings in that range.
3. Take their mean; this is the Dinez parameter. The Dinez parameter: 33.7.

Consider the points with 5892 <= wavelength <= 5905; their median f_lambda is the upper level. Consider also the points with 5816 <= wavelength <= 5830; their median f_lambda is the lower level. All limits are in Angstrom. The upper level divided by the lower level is 0.87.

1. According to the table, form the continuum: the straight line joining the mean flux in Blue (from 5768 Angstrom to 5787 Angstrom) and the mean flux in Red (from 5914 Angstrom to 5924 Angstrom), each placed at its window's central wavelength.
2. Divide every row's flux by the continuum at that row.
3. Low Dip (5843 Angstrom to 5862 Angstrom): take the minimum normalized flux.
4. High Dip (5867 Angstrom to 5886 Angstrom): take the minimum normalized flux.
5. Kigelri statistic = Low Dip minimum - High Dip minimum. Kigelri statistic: 0.057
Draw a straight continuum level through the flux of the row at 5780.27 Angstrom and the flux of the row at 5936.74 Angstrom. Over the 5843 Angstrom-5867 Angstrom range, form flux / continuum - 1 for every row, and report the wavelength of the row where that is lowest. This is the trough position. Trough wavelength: 5860.68 Angstrom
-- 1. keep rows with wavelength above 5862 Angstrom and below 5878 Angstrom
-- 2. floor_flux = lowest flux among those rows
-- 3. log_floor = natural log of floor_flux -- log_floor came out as 3.52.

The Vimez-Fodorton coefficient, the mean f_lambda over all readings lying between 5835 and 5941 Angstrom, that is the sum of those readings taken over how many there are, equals 34.9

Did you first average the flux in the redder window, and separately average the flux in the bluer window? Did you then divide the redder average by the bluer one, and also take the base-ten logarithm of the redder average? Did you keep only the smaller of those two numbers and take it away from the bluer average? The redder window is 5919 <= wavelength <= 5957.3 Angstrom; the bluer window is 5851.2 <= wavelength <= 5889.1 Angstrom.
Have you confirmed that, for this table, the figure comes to 35.2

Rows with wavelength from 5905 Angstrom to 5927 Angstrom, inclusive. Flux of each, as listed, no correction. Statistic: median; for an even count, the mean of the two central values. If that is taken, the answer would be 33.5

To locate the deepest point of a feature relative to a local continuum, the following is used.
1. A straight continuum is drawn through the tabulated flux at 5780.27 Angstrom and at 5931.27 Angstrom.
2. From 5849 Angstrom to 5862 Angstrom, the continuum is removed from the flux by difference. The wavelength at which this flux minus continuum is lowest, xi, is 5860.68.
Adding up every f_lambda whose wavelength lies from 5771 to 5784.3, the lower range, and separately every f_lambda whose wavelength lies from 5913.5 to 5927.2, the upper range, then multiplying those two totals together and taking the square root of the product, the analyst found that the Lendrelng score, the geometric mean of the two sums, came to 172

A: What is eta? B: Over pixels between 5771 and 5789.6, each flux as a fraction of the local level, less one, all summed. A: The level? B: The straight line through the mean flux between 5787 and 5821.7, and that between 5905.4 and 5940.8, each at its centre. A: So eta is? -0.24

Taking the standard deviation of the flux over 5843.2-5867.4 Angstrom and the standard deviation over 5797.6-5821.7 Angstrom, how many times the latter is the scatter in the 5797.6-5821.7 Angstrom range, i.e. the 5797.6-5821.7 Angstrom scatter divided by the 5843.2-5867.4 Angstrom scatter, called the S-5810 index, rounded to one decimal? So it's 0.8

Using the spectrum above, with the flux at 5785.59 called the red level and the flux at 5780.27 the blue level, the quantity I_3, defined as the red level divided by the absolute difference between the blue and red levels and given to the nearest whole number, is 10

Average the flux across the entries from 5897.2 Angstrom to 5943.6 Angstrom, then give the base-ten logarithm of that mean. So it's 1.53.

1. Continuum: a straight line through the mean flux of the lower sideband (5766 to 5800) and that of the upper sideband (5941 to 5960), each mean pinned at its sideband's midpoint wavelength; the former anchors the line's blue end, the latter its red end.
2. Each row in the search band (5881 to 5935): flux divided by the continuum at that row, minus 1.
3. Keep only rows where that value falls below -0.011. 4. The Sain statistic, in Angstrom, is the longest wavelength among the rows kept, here 5931.27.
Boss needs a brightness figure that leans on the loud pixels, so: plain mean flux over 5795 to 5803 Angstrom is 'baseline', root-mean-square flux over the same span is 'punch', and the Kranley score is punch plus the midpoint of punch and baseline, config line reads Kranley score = 73.2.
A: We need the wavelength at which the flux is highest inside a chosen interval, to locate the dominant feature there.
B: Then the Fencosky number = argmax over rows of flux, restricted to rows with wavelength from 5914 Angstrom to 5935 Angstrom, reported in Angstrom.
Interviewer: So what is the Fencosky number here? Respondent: 5928.54 Angstrom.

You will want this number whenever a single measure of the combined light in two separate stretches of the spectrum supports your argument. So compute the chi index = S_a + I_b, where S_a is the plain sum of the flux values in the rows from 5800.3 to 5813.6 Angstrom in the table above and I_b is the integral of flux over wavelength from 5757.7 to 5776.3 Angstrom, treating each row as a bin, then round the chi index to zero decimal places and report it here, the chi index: 826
